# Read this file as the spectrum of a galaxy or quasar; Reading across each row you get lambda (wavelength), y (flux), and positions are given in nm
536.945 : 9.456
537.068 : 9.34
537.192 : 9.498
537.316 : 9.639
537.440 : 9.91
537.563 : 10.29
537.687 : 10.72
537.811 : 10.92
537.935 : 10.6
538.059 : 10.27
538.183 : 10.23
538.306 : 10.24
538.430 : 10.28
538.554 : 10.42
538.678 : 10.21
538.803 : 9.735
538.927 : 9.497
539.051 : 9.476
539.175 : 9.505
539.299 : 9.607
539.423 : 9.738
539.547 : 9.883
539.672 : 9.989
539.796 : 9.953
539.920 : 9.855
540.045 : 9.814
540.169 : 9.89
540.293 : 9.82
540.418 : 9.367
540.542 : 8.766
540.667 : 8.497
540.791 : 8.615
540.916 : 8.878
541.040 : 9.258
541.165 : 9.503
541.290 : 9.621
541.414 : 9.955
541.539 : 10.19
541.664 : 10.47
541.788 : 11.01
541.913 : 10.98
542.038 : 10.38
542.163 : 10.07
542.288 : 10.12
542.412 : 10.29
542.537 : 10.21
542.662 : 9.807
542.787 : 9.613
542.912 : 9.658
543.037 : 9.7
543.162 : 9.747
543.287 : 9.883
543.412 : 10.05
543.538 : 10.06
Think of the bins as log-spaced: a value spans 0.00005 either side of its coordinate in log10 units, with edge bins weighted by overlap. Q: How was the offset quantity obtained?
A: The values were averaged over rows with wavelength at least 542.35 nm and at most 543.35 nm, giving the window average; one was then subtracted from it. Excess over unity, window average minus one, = 8.9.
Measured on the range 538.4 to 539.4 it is 8.8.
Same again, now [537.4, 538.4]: 9.4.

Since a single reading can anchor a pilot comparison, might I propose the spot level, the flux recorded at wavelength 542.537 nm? 10.21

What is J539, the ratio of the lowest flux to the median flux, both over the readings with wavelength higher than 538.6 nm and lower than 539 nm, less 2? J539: -1.02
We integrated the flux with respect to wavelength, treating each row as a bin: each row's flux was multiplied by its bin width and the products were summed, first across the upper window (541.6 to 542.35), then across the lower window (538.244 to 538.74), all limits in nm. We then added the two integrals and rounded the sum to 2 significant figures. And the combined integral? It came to 13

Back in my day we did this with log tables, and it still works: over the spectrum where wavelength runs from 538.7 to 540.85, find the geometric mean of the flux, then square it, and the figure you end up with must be 91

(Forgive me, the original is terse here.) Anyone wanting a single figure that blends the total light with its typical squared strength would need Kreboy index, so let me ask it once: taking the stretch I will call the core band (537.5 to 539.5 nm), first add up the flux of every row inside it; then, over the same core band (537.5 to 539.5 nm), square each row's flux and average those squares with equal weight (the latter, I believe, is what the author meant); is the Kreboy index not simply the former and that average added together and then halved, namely 132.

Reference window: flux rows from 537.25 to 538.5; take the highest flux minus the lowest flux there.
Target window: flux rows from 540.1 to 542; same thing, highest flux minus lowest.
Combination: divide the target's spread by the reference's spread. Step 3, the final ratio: 2.0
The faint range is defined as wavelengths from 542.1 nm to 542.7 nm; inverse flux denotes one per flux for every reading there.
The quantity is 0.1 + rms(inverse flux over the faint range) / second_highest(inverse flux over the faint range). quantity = 1.10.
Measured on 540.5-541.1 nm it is 1.08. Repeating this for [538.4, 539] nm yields 1.07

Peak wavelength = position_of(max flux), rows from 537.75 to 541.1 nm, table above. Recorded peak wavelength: 537.811 nm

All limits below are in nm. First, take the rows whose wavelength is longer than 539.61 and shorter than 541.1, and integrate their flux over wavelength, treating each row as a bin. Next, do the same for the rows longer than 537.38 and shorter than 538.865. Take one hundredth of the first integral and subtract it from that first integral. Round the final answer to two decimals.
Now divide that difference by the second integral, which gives 0.90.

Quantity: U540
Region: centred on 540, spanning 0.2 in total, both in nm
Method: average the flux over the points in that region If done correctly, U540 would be 9.8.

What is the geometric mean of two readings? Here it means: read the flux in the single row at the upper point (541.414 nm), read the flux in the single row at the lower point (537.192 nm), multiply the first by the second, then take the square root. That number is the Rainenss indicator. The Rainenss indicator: 9.7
